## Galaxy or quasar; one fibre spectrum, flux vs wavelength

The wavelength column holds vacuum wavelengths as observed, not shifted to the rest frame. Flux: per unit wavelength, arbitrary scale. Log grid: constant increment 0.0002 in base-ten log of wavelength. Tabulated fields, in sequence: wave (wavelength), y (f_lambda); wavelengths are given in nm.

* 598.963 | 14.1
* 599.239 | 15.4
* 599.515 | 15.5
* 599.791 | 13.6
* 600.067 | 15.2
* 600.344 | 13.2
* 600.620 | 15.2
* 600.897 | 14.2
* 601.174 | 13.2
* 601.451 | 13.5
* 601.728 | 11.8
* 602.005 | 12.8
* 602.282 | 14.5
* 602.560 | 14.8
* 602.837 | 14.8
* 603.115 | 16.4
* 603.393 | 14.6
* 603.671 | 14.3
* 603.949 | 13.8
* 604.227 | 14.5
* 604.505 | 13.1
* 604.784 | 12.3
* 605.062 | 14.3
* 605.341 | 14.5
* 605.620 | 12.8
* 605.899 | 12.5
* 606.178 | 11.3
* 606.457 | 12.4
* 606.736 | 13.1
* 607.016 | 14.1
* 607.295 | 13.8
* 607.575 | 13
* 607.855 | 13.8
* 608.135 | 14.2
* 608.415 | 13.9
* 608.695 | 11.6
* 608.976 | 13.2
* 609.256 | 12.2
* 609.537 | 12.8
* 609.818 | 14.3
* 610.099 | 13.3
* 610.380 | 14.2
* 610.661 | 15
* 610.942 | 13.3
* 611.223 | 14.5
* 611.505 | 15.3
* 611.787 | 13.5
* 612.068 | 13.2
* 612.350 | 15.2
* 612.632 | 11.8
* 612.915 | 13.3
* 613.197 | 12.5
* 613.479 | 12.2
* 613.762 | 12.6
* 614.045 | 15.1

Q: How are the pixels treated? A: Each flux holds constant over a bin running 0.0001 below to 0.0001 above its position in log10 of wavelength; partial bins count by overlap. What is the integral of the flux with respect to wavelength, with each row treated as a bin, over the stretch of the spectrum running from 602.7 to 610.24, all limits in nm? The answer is 102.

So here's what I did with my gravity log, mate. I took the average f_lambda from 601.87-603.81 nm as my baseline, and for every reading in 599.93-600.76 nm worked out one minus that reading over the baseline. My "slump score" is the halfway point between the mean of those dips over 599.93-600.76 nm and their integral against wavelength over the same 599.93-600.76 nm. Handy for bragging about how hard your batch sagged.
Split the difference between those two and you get 0.00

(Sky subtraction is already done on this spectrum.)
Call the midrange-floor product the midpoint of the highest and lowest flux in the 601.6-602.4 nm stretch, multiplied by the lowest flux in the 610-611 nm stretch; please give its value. 175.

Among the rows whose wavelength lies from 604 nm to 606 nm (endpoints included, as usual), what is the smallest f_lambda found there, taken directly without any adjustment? 12.3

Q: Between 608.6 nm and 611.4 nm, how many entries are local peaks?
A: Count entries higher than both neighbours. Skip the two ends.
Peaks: 3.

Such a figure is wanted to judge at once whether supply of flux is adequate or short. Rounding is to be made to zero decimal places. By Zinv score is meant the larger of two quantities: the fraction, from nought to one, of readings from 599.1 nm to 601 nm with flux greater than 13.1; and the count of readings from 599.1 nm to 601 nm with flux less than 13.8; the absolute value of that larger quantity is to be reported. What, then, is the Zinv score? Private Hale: 2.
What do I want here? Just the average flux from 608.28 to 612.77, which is 13.6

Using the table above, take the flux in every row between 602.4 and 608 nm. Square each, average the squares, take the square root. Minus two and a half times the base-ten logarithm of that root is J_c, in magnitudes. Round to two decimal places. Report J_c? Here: -2.85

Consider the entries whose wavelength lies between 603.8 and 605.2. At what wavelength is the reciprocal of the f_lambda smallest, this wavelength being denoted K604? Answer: 604.227 nm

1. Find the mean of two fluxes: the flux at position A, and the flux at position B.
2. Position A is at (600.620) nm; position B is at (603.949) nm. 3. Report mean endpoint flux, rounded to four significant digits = 14.50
